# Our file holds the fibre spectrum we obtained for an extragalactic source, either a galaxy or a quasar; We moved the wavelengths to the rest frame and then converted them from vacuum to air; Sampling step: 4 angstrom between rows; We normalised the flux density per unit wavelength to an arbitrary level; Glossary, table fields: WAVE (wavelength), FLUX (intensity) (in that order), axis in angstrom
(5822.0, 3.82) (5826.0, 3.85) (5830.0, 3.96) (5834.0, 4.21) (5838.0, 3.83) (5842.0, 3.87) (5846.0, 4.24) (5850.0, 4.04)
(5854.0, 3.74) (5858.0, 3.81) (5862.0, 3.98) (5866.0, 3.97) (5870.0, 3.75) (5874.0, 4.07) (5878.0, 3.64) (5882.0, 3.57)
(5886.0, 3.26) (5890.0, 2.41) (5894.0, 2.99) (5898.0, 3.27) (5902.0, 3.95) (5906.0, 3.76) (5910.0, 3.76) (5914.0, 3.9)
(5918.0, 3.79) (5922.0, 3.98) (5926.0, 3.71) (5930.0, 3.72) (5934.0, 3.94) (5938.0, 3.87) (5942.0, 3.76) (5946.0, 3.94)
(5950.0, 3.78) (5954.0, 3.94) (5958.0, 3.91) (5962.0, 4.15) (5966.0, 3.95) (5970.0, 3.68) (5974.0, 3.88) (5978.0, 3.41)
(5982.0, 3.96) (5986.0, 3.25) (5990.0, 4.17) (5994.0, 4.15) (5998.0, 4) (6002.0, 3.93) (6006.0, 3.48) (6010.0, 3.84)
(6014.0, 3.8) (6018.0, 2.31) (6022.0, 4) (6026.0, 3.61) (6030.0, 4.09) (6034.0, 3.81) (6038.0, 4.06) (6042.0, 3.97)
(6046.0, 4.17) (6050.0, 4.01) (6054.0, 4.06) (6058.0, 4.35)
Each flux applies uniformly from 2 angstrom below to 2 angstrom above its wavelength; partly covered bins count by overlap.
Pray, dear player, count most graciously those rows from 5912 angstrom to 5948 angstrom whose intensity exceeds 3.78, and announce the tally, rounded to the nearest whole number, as 6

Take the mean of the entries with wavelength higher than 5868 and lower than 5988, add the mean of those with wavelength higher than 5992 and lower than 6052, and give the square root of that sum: 2.74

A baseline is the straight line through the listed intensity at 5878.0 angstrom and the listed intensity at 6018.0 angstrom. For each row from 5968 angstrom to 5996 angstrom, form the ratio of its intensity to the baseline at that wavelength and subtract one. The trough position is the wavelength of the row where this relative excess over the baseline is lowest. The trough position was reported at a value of 5986.0 angstrom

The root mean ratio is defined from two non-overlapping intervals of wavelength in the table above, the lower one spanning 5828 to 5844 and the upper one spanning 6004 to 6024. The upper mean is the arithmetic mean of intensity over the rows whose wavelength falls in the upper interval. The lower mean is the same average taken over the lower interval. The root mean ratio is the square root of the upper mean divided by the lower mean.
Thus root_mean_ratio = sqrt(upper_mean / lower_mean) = 0.94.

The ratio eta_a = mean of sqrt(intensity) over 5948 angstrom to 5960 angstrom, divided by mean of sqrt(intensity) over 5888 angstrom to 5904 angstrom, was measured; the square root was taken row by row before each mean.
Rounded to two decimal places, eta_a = 1.11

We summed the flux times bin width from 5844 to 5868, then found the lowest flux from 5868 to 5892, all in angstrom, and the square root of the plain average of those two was 6.98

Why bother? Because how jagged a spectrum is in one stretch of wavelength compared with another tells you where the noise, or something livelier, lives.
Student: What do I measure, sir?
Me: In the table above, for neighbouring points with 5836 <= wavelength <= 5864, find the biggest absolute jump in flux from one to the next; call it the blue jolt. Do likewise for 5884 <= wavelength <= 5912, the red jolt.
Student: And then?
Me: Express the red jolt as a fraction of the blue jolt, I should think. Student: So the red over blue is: 2.3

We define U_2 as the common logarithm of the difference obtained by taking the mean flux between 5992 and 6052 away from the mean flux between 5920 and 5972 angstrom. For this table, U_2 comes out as -1.25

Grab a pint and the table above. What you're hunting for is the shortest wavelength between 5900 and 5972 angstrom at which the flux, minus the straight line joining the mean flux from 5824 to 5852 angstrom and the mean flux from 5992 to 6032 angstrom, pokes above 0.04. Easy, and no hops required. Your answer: 5902.0 angstrom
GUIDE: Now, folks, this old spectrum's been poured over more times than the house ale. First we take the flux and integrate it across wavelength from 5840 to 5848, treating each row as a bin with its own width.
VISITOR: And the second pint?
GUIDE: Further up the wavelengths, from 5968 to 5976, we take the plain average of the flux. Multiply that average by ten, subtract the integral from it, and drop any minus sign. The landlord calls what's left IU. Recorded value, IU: 5.4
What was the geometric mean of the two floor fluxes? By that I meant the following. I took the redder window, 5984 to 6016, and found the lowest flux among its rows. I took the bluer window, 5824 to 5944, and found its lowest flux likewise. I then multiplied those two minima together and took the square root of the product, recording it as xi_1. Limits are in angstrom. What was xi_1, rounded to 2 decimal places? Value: 2.80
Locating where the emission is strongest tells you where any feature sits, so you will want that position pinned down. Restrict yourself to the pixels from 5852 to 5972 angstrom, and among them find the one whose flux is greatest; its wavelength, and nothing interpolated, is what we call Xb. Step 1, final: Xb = 5962.0 angstrom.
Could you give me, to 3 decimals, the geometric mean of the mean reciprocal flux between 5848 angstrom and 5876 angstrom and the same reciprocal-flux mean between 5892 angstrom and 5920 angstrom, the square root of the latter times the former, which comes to 0.267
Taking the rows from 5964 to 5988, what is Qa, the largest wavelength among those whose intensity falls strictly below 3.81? 5986.0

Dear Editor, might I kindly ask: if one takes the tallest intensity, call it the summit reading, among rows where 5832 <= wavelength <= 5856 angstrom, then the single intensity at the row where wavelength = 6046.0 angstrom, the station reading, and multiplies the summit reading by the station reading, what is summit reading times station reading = 17.7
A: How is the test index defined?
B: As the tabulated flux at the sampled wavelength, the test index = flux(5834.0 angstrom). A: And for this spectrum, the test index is 4.21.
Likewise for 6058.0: 4.35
